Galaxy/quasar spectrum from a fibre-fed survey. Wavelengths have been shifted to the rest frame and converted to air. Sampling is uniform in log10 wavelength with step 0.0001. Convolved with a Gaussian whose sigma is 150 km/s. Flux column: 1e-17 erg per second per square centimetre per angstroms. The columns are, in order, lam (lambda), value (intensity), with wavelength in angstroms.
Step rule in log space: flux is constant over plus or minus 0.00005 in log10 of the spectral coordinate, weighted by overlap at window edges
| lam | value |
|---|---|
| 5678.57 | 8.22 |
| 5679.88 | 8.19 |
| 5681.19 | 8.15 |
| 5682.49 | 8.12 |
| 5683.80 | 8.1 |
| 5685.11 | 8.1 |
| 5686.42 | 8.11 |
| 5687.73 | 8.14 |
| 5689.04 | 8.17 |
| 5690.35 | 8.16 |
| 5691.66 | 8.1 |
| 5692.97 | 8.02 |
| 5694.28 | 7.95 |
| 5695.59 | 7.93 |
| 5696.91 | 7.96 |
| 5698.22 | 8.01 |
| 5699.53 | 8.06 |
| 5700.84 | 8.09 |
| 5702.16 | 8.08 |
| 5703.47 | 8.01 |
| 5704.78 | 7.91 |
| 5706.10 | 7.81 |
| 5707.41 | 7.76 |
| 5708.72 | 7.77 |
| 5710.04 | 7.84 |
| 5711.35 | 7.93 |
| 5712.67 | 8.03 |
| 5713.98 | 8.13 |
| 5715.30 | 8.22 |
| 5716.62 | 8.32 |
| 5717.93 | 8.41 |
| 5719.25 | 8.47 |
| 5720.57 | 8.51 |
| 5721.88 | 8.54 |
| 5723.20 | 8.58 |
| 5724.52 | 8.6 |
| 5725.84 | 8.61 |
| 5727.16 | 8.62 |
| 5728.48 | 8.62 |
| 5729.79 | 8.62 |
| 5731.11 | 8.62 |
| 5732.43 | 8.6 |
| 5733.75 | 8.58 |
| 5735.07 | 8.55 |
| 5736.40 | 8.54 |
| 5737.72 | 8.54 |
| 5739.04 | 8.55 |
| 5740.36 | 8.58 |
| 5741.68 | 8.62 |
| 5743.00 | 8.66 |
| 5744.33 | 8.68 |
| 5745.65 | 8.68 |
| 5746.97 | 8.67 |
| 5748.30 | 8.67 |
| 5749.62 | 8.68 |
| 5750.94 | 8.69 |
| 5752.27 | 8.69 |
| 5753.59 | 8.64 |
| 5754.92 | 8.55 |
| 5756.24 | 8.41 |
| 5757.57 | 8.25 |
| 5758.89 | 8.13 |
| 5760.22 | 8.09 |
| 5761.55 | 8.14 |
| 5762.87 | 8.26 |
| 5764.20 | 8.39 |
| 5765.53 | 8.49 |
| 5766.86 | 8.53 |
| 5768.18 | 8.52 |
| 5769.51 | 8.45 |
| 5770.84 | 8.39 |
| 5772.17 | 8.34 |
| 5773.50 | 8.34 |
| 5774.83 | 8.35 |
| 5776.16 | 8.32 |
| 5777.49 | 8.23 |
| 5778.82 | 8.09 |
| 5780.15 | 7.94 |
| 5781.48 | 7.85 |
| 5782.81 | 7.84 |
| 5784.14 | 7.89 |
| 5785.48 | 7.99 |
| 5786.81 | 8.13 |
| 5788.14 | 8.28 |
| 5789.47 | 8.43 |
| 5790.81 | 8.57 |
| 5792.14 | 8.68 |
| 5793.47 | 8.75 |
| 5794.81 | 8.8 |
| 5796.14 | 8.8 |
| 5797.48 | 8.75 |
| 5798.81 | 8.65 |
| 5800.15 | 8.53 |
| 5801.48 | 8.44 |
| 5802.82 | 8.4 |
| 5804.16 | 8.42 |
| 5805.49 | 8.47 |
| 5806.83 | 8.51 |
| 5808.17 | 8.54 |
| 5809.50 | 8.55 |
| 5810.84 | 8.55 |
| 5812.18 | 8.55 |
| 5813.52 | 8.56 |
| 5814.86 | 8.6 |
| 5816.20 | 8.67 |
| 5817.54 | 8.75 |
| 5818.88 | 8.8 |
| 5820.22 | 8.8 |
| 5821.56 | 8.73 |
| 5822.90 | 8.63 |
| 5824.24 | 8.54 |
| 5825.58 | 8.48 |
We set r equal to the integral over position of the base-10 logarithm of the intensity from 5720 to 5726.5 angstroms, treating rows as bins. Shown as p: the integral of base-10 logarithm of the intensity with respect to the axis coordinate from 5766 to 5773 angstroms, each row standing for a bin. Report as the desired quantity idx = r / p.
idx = 0.93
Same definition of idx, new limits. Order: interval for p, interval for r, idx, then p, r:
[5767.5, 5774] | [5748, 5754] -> 0.94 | 6.0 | 5.64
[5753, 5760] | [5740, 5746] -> 0.87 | 6.5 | 5.62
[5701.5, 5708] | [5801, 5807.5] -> 1.03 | 5.8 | 6.02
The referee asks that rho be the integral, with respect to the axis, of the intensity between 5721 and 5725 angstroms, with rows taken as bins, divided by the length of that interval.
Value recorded 8.57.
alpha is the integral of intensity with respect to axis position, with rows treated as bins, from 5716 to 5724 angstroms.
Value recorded 68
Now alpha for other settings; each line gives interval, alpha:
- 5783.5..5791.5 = 66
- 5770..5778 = 67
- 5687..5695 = 65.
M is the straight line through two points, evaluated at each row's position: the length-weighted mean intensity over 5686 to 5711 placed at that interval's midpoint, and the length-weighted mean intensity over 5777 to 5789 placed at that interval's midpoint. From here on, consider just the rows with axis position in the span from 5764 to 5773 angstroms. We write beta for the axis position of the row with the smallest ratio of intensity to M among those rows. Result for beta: 5772.17 angstroms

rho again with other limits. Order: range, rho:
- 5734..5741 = 8.55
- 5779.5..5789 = 8.00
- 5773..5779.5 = 8.26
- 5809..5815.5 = 8.55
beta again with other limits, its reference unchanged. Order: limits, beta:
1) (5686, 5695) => 5694.28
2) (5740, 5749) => 5740.36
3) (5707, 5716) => 5707.41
